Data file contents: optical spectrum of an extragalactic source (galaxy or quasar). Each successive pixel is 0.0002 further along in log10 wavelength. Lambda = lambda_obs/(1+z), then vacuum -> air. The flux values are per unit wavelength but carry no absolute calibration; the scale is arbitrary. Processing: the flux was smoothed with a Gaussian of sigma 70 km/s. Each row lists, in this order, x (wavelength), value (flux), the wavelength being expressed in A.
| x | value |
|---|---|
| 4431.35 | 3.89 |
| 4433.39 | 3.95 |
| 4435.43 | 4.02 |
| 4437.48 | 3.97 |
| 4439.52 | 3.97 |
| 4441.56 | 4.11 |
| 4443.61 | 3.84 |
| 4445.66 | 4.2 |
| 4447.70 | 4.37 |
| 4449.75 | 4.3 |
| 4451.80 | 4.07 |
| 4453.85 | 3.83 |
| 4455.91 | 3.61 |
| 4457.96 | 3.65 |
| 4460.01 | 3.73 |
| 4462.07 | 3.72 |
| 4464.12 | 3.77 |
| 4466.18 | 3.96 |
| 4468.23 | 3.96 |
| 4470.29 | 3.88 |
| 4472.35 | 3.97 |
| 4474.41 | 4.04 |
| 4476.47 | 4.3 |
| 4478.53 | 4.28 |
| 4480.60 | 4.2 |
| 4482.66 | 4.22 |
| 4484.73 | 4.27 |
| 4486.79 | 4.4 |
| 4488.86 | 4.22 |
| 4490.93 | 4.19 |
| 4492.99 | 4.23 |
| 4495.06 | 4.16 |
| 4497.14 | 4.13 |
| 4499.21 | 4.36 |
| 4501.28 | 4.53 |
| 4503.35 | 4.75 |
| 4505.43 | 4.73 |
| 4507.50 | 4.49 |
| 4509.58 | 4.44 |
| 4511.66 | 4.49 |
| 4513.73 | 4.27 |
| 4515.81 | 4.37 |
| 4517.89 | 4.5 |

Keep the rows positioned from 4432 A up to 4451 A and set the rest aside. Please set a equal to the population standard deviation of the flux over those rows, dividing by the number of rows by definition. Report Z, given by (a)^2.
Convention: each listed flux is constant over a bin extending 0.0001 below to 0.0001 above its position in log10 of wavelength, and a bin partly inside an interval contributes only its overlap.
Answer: 0.028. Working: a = 0.17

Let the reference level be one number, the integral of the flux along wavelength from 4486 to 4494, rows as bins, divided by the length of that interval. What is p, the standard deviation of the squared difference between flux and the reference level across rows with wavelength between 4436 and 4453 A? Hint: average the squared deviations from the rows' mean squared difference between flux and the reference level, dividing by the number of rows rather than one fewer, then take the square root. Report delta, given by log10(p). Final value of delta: -1.26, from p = 0.055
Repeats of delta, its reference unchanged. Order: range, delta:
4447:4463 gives -0.81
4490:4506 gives -1.02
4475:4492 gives -2.20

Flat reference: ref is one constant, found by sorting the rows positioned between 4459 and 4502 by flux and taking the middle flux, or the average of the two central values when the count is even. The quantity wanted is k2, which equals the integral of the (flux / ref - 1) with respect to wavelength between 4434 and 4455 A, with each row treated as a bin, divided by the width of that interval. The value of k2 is -0.030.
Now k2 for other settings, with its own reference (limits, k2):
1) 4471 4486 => -0.002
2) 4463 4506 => 0.005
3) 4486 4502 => 0.019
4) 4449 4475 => -0.075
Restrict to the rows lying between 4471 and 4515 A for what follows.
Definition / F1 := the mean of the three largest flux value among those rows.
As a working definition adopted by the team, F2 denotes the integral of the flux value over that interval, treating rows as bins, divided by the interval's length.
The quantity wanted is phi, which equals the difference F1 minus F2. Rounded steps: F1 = 4.67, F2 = 4.3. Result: 0.35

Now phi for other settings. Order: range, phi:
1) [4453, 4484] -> 0.32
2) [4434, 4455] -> 0.23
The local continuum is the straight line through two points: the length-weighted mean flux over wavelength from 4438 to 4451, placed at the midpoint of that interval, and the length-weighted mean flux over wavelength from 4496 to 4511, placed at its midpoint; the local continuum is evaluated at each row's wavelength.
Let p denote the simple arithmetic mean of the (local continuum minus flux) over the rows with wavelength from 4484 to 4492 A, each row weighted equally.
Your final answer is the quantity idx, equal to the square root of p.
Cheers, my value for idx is 0.347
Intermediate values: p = 0.120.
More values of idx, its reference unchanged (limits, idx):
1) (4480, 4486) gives 0.359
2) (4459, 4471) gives 0.645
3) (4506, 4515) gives 0.326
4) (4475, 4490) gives 0.298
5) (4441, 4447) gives 0.267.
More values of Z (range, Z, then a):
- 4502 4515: 0.028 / 0.17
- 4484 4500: 0.008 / 0.09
